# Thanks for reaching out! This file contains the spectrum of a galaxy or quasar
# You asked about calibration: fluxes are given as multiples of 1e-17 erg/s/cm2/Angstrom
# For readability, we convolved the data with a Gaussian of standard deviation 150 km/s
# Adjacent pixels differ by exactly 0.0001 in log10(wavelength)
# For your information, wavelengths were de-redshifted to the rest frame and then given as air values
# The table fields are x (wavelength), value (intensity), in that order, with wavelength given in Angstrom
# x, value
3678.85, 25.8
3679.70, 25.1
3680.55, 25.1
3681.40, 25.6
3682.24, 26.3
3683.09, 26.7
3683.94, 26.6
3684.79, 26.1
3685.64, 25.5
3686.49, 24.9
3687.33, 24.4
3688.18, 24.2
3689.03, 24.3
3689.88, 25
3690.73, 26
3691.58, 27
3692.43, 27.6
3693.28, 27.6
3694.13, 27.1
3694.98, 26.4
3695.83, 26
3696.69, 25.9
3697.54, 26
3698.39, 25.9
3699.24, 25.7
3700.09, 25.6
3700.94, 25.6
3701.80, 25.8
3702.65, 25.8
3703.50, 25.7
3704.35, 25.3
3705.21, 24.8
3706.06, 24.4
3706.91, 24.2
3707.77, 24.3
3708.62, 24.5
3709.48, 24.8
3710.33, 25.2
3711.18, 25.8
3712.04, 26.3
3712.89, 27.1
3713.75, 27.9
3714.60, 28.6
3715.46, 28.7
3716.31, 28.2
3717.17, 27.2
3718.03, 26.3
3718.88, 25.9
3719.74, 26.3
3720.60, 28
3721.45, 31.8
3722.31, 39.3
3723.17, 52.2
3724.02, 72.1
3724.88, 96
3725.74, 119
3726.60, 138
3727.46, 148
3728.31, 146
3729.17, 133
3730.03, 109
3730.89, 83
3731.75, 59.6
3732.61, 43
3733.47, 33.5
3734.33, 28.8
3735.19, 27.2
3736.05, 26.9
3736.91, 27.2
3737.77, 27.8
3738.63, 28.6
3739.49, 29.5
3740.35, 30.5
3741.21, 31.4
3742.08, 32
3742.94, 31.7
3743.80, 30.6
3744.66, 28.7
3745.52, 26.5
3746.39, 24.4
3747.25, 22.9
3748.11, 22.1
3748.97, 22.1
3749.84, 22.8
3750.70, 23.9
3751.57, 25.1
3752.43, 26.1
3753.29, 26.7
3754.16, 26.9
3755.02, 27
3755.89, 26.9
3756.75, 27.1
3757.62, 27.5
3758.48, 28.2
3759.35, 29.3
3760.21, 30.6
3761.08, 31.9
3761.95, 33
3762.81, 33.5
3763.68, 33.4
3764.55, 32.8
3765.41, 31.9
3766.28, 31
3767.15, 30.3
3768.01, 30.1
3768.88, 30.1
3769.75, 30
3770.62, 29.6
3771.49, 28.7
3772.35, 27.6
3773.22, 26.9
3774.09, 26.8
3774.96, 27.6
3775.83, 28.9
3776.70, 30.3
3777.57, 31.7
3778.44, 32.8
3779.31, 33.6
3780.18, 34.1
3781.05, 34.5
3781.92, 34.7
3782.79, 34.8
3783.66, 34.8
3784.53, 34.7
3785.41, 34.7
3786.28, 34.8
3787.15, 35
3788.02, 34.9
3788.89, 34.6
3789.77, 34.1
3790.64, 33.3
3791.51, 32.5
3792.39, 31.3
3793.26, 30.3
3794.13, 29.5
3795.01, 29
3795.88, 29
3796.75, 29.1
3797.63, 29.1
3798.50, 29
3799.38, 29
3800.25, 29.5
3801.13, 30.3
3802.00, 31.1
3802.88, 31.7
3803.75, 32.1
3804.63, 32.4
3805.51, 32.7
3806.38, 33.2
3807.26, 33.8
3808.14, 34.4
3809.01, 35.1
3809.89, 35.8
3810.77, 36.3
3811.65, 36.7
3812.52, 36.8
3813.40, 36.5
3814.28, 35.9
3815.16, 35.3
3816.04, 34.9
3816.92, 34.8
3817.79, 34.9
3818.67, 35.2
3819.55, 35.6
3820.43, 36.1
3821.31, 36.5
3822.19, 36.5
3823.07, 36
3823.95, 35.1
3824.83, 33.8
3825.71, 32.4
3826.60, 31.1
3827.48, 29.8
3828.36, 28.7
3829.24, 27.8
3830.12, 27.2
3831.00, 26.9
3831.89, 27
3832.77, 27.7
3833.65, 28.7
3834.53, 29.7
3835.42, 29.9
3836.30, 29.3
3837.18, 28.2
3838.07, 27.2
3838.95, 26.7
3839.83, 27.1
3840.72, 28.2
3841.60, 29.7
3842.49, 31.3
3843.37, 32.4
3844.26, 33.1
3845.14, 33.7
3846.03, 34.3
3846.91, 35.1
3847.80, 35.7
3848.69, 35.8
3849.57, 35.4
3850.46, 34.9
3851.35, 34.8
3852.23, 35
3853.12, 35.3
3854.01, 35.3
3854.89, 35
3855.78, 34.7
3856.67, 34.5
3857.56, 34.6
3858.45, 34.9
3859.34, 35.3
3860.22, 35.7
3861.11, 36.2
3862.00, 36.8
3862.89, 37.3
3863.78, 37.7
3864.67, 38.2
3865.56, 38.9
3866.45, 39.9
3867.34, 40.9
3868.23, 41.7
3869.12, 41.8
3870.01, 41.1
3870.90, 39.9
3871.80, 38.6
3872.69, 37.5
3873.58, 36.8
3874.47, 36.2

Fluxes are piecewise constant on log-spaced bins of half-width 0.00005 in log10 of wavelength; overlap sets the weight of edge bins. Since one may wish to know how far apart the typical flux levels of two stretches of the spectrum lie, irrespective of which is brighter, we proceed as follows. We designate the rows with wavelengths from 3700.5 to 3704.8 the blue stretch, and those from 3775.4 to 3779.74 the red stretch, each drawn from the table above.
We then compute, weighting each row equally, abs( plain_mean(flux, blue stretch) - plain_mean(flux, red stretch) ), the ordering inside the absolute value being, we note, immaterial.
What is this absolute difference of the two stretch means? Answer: 5.8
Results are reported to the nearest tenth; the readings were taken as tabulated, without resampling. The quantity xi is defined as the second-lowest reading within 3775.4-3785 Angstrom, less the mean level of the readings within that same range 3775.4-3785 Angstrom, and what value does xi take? -2.9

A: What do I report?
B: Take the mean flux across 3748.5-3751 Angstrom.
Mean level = 23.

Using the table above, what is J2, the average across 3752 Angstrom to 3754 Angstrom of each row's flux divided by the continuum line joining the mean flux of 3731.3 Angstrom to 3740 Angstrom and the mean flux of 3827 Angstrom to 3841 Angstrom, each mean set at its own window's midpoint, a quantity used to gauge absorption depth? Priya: 0.82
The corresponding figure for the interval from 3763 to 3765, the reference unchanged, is 1.04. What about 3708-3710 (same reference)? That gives 0.71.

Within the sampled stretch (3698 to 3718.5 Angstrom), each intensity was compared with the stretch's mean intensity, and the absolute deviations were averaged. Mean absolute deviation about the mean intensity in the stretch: 1.0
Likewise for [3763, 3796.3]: 2.3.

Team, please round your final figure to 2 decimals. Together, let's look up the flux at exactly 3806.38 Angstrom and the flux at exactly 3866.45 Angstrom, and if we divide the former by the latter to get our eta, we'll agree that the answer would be 0.83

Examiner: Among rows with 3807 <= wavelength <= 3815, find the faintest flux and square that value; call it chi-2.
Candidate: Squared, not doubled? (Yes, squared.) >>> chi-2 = 1142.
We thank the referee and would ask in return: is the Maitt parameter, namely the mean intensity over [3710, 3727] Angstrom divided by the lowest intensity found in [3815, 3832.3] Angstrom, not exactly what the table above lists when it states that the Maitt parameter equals 1.67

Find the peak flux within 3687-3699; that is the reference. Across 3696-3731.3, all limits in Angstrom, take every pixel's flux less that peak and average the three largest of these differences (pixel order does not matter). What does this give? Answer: 116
